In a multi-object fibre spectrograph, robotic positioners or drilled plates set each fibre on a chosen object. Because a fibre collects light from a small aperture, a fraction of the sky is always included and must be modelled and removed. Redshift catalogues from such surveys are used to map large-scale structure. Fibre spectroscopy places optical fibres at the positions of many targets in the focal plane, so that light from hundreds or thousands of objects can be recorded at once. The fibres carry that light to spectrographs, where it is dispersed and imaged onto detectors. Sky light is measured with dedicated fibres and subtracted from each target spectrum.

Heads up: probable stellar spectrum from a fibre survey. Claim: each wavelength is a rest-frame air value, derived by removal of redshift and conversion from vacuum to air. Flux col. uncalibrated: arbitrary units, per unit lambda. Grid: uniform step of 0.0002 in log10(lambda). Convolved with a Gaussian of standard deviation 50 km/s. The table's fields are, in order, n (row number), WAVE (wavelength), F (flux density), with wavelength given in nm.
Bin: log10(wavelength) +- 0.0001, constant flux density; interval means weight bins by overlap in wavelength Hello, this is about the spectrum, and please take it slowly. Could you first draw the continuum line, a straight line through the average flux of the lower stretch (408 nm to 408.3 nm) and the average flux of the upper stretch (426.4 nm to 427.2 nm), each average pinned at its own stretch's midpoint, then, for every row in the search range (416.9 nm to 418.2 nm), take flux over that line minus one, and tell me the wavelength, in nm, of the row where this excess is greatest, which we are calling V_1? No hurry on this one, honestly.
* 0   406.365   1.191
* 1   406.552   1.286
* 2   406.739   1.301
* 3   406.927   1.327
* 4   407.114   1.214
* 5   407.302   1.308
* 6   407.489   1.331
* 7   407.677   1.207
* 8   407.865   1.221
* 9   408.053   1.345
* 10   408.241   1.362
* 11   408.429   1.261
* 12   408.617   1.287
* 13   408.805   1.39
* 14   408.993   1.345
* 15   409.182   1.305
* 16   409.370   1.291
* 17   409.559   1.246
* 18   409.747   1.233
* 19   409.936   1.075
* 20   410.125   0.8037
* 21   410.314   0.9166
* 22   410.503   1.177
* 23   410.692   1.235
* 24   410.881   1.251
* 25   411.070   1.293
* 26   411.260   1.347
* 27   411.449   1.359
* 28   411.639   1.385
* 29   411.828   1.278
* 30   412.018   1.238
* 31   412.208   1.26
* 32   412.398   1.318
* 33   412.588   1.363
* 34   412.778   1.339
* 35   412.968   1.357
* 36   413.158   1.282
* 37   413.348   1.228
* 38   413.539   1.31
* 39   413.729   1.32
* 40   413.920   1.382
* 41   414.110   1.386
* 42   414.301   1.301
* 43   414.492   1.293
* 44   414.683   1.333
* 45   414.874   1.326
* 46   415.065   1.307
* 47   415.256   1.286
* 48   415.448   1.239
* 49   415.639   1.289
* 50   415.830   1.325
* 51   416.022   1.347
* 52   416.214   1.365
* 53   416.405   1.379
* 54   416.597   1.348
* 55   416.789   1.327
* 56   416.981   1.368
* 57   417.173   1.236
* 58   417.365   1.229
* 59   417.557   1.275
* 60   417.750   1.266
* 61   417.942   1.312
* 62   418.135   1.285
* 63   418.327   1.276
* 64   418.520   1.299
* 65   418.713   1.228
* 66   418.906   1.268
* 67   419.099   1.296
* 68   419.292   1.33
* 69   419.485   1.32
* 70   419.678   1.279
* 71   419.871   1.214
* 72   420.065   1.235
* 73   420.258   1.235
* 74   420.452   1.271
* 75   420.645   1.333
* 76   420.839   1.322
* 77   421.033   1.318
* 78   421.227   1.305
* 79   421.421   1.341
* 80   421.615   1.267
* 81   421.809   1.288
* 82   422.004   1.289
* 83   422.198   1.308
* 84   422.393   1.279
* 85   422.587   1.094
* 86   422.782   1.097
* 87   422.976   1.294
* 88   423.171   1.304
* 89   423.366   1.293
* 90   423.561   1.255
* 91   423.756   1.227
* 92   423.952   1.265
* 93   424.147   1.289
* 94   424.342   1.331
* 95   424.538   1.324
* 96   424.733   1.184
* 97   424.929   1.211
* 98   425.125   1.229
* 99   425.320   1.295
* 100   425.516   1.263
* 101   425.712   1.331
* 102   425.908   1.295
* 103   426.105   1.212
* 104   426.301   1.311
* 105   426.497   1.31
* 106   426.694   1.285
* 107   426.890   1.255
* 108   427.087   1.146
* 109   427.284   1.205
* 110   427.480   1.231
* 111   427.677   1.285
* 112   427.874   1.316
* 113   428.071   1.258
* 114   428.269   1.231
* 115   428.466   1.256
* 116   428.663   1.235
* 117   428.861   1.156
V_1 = 416.981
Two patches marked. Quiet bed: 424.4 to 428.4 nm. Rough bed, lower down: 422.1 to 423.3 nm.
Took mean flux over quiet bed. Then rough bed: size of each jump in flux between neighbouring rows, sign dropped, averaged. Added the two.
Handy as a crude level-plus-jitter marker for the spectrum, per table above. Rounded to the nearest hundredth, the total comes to 1.34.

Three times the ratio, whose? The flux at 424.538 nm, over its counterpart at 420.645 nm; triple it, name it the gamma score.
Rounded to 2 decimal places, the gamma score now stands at 2.98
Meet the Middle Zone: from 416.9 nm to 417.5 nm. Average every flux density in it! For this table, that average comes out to 1.28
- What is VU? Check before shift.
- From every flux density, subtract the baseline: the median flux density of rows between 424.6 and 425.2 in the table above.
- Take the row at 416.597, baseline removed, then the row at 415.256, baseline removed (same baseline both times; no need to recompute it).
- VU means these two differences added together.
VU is 0.21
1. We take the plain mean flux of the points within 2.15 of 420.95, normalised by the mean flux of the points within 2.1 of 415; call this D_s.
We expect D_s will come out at 0.96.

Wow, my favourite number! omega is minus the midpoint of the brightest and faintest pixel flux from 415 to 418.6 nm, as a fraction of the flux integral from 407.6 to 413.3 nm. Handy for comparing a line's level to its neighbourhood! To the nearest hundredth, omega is -0.18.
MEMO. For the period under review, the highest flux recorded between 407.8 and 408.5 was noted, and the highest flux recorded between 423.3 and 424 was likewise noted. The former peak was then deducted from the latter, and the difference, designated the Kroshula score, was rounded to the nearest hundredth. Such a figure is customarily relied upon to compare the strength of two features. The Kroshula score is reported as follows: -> -0.07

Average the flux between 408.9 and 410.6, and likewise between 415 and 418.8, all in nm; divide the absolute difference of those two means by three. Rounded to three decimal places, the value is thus 0.048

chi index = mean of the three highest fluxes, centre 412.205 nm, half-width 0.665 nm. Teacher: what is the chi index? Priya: 1.362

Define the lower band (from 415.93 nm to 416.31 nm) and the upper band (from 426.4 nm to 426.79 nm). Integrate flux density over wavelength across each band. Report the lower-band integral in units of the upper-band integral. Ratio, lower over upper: 1.02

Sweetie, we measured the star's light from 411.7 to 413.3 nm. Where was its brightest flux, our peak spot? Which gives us 412.588 nm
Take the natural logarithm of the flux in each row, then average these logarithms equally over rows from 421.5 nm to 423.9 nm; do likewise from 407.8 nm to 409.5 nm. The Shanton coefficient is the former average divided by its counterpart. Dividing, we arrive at 0.82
